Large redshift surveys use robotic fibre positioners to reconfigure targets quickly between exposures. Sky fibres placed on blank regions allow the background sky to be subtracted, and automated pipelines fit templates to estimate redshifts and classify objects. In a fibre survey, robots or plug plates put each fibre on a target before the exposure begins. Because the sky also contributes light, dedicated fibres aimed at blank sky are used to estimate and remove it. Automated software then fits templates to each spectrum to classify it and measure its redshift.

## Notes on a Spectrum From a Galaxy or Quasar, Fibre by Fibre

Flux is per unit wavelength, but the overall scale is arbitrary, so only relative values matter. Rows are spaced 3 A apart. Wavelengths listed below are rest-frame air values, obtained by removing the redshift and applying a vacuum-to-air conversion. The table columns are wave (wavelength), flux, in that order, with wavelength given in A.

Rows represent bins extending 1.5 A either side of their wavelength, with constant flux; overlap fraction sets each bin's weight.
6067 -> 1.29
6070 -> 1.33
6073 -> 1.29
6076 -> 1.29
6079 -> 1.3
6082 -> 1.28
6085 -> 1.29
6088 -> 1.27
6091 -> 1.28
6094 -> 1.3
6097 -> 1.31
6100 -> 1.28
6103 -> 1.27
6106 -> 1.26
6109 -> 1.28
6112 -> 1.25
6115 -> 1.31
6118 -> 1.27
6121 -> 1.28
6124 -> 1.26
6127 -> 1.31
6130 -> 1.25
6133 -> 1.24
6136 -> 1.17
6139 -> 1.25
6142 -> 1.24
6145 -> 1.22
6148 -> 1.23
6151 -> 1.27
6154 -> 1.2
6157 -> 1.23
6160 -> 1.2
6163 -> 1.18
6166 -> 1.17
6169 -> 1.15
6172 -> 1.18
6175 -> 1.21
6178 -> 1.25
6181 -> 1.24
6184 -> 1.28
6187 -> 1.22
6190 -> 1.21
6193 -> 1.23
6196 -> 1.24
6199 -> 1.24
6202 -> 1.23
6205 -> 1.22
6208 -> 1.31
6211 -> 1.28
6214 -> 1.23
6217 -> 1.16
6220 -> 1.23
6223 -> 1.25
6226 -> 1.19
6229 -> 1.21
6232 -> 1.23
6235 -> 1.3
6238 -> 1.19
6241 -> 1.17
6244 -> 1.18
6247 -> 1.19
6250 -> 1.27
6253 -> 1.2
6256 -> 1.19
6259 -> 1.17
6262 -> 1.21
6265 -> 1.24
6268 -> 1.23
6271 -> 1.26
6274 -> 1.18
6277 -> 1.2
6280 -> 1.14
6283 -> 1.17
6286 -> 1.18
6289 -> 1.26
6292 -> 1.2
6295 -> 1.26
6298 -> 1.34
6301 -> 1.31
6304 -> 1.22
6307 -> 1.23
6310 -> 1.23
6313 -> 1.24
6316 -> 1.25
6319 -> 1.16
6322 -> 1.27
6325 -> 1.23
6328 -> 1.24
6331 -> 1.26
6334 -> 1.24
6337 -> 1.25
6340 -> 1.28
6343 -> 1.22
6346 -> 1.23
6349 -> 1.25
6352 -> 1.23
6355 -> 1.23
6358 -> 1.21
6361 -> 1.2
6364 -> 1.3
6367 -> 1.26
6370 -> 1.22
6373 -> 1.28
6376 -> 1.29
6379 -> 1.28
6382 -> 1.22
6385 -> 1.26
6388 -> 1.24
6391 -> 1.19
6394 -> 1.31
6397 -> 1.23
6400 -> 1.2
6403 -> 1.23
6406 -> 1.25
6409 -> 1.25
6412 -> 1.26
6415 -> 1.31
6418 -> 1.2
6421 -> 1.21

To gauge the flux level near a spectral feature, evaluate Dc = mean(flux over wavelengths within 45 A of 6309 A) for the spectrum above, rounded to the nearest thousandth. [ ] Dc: 1.233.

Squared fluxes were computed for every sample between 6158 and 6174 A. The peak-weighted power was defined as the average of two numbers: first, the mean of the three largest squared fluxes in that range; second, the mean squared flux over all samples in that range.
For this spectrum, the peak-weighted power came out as 1.40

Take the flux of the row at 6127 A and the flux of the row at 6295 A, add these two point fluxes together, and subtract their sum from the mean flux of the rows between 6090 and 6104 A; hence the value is -1.28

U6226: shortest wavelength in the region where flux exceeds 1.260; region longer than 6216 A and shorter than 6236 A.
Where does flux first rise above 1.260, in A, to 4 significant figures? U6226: 6235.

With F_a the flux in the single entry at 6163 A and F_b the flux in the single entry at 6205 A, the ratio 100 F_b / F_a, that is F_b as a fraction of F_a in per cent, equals 103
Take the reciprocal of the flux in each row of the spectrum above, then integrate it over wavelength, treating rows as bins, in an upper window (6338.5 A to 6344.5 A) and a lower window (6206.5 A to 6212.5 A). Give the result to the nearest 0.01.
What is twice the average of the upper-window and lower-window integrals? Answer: 9.44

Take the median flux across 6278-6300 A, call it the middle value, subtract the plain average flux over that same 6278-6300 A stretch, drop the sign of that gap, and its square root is 0.15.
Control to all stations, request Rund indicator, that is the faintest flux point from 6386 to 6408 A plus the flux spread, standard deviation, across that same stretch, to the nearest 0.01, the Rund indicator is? 1.23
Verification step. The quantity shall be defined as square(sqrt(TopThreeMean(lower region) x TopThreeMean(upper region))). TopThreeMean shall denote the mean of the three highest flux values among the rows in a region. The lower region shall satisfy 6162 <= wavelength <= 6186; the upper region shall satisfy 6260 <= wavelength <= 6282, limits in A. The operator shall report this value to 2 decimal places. 1.56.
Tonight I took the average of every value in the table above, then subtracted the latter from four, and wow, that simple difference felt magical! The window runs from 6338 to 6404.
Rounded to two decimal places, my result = 2.76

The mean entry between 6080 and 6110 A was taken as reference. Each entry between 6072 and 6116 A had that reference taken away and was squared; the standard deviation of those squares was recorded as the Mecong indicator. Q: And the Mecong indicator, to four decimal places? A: 0.0003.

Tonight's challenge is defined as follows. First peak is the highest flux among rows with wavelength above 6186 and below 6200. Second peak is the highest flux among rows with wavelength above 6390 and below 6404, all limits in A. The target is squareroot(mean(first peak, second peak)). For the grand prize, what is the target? 1.129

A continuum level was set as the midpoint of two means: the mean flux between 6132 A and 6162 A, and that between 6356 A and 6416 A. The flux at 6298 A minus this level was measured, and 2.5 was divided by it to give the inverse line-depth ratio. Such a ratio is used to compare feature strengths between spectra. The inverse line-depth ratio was 24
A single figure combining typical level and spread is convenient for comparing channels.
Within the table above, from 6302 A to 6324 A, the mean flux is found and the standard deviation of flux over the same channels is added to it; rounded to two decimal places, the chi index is 1.26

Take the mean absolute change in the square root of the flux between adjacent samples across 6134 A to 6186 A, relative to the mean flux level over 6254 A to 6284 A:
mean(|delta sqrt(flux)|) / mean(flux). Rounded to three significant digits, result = 0.0116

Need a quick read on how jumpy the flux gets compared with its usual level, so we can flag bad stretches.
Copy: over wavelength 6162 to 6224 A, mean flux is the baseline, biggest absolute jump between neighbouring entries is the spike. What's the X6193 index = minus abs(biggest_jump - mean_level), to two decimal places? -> -1.13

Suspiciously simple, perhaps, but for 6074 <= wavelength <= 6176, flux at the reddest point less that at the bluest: -0.08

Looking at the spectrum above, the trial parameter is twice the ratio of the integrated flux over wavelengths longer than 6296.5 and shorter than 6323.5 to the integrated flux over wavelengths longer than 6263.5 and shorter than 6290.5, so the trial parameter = 2.072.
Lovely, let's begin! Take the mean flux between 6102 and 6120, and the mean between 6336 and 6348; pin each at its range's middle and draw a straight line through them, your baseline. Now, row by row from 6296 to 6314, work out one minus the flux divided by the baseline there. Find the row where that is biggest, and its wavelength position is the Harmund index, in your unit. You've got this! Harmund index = 6304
